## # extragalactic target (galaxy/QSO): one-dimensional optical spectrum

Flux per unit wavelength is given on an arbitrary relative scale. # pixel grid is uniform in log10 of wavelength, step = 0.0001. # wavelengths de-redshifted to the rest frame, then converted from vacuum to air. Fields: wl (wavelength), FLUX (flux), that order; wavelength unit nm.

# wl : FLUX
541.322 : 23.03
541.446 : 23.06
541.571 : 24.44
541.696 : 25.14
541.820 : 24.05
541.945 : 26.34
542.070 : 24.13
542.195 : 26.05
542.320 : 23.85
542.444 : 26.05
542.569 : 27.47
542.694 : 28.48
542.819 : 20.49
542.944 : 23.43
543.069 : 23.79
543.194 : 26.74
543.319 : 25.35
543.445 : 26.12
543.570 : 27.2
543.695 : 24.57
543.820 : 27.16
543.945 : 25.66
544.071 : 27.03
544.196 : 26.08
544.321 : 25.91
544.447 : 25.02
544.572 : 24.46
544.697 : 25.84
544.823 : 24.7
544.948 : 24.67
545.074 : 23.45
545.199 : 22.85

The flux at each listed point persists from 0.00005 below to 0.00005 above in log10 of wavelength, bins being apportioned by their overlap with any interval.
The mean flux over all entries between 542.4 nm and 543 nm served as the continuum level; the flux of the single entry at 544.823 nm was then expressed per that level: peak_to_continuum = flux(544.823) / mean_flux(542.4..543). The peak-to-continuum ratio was 0.981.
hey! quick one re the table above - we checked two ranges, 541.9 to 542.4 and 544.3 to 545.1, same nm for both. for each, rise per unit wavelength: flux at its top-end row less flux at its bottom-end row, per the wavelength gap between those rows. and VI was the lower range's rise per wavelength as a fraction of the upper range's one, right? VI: 2.0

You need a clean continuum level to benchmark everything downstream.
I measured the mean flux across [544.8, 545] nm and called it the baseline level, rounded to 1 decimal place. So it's 24.7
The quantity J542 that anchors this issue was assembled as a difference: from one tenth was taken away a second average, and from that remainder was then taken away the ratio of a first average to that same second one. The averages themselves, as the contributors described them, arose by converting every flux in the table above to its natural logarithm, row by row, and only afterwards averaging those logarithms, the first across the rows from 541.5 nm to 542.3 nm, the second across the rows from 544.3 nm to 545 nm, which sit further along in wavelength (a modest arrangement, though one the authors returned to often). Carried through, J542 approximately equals -4.12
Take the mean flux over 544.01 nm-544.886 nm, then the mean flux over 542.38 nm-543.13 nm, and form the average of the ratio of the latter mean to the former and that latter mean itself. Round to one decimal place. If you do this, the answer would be 13.0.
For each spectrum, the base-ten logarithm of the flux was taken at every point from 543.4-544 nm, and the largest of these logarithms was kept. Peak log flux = 1.43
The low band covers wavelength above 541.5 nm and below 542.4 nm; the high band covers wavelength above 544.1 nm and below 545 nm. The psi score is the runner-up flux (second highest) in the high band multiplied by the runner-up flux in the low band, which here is 675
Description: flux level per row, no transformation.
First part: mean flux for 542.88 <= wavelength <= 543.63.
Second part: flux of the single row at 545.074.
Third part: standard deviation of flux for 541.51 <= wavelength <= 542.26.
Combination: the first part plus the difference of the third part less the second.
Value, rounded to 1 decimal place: 2.9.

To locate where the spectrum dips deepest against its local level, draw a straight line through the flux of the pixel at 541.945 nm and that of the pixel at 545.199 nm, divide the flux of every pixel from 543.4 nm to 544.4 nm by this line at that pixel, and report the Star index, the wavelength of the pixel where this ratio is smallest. 543.695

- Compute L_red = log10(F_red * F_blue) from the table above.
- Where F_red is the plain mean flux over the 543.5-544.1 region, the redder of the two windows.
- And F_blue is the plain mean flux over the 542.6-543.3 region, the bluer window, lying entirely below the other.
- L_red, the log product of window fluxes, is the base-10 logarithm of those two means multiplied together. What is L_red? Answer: 2.81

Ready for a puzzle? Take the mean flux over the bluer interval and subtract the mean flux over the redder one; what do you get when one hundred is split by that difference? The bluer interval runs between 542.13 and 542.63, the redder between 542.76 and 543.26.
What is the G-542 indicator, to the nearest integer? 45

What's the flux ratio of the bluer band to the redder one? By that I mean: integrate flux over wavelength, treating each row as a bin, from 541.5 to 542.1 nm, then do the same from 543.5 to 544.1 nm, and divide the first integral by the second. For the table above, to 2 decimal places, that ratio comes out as 0.94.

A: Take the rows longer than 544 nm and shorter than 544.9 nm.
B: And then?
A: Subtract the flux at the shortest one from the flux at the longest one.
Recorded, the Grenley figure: -2.3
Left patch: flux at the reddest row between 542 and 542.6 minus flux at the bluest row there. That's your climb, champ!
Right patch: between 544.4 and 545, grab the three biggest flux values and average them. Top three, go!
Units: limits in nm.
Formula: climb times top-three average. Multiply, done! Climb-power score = 84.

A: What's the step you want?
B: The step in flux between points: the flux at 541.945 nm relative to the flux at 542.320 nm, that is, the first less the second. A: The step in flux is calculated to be 2.5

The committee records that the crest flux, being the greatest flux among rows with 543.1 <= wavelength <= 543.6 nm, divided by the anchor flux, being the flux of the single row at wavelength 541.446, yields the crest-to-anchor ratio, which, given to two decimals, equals 1.18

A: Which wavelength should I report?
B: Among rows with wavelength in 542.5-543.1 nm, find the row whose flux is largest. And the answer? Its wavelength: 542.694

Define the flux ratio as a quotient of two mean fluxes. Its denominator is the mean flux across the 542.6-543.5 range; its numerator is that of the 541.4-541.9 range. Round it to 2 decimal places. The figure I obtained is 0.97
